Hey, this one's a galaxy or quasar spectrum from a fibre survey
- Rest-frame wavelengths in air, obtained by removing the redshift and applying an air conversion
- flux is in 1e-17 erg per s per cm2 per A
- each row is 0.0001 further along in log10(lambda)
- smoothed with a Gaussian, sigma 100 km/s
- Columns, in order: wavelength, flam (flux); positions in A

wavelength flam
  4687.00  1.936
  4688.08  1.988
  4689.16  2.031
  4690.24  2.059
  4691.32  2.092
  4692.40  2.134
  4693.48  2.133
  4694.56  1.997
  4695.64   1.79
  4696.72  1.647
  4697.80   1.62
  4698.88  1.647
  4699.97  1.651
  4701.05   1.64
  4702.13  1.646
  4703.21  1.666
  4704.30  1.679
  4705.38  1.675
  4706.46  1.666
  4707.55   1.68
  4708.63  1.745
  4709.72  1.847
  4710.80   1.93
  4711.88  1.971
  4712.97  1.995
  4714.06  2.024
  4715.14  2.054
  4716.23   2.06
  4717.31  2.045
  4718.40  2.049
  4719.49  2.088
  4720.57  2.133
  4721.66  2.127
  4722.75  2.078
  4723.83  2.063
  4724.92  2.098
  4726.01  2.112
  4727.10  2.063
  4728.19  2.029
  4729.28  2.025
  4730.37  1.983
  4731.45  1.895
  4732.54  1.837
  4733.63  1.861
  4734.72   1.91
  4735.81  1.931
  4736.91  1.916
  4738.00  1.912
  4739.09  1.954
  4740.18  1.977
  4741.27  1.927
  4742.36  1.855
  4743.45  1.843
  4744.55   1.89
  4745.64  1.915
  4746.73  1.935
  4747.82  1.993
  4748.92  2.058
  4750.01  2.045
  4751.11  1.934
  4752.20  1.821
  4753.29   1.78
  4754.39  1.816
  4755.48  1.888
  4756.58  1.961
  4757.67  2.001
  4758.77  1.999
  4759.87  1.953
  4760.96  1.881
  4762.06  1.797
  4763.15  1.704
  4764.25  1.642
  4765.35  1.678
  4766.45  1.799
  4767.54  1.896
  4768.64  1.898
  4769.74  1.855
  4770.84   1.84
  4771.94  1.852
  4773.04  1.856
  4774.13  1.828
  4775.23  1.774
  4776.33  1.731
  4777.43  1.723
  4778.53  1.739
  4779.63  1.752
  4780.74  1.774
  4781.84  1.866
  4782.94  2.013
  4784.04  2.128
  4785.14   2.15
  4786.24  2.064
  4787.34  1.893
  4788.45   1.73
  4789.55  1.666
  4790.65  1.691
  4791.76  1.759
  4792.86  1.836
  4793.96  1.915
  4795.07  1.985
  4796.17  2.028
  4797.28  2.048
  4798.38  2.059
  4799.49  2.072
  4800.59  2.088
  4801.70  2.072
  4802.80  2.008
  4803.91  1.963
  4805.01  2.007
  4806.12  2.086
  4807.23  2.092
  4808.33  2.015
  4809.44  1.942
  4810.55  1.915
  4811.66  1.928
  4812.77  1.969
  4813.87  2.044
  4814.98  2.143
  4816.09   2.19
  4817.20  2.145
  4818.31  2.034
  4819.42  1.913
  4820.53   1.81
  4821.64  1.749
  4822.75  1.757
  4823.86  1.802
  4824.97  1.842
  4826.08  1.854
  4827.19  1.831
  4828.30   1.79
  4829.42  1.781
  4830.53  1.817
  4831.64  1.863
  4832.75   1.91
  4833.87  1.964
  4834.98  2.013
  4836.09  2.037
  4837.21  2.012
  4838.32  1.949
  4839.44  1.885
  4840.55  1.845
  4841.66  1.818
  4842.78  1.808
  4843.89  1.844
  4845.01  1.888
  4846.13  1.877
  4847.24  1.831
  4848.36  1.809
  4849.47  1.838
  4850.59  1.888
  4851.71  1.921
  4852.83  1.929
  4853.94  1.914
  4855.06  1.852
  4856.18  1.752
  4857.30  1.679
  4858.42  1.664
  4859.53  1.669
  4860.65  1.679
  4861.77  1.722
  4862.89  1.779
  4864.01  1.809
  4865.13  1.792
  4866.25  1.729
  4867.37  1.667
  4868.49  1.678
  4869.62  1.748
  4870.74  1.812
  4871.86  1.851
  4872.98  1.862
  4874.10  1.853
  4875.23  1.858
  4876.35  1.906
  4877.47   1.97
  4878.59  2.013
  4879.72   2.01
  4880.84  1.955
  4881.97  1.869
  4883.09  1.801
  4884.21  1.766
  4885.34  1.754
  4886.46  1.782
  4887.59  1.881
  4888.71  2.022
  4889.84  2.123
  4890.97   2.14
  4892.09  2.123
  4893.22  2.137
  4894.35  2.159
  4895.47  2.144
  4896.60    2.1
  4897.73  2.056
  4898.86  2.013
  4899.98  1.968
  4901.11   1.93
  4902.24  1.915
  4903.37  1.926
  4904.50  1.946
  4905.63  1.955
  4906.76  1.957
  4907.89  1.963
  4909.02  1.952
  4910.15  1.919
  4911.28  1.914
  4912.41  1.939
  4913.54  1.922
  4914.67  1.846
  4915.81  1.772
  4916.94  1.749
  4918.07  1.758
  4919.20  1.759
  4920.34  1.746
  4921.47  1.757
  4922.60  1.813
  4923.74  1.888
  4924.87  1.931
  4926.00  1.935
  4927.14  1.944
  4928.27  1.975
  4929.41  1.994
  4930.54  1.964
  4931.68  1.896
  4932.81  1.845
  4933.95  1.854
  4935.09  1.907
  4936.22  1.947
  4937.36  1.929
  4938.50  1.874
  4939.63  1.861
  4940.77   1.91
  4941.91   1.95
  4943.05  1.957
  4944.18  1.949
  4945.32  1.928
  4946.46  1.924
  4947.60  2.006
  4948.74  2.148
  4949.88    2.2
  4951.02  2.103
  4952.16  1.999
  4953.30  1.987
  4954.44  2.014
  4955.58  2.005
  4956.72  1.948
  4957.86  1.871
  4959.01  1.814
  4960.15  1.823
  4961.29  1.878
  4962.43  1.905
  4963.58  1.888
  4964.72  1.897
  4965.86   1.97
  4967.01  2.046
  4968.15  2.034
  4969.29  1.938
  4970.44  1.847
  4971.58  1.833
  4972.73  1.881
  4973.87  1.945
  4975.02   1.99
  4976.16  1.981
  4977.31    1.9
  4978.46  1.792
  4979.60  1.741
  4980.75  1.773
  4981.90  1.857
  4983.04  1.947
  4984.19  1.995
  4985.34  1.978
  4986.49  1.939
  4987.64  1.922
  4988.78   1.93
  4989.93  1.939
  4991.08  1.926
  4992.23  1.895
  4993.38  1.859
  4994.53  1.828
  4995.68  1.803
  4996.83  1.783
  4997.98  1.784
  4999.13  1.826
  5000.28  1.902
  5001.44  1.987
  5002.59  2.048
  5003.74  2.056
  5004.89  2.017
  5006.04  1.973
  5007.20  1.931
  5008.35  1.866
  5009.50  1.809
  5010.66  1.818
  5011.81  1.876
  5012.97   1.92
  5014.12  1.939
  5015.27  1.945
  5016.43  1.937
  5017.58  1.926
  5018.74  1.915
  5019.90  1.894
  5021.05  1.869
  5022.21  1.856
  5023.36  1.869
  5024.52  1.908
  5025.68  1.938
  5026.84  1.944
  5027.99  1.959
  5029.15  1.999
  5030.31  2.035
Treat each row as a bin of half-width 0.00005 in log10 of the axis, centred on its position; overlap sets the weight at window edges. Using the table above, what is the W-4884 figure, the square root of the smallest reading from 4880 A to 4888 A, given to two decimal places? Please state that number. 1.32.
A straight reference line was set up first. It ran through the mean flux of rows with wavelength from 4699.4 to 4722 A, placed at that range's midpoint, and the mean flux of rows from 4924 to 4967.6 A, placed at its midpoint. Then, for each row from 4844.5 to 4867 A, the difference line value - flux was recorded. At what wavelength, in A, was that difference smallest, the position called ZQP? 4852.83 A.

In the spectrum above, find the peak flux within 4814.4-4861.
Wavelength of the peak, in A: 4816.09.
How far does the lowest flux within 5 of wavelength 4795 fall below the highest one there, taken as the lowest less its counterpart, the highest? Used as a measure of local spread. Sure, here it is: -0.38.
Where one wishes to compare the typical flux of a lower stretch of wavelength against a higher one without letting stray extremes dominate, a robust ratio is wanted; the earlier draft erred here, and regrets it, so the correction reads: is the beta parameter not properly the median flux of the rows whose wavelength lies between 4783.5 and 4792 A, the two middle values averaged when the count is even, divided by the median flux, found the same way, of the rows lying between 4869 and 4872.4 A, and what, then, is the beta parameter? 1.01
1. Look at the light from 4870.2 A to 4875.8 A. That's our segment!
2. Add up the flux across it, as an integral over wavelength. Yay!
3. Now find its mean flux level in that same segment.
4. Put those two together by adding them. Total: 12.2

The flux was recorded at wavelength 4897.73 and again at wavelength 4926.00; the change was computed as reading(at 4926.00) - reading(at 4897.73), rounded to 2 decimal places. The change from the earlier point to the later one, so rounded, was -0.12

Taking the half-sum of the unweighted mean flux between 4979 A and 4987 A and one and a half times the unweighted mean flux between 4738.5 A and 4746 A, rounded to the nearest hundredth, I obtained 2.38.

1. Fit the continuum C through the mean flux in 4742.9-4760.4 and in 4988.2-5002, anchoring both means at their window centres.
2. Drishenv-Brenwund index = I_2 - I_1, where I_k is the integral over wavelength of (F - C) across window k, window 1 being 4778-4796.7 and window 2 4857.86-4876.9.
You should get -1.8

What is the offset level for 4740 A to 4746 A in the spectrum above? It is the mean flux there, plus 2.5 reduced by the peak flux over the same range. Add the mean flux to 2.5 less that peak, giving 2.42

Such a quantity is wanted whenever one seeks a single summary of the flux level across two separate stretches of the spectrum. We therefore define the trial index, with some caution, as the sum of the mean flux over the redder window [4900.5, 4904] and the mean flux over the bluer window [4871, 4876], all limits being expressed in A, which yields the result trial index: 3.78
